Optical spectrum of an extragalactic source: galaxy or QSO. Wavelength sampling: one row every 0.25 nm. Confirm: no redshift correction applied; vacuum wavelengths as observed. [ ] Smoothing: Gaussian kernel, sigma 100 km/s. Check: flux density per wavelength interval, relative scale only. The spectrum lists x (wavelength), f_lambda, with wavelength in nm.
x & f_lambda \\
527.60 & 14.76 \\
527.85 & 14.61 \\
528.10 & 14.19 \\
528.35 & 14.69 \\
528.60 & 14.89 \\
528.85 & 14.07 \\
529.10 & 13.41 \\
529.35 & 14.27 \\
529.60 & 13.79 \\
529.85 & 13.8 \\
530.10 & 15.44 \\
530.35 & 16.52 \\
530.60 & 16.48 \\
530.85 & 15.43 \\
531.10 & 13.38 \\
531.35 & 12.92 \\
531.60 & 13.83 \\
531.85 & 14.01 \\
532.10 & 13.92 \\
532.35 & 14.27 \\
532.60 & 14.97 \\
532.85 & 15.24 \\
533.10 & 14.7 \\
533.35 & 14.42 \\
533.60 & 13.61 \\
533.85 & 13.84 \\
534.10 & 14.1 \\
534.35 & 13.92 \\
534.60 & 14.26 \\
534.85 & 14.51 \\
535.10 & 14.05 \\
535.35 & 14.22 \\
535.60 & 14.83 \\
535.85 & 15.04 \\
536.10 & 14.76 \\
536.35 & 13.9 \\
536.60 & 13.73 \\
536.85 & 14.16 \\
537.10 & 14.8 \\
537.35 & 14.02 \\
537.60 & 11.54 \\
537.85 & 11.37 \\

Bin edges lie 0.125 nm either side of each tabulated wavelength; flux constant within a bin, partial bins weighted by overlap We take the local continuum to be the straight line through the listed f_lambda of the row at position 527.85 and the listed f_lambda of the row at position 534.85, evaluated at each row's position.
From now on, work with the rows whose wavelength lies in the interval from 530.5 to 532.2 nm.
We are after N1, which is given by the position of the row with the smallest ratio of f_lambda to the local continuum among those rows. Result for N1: 531.35 nm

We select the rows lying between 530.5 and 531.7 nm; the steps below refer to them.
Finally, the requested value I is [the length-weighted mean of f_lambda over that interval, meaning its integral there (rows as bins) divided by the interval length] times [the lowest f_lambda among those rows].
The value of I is 186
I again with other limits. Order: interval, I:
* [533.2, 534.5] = 191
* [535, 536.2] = 205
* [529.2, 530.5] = 204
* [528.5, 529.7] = 189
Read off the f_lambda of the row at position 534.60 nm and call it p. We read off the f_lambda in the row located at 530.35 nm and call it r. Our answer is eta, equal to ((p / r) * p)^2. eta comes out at 152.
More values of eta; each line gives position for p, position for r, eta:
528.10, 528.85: 205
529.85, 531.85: 185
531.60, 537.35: 186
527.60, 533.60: 256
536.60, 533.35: 171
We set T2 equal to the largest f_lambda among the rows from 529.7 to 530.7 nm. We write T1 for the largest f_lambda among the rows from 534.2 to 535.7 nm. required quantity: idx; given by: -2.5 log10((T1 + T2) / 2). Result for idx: -2.99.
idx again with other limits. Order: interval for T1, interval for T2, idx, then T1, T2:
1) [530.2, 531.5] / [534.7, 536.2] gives -3.00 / 16.52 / 15.04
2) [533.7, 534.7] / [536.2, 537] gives -2.88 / 14.26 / 14.16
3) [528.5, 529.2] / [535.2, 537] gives -2.94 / 14.89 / 15.04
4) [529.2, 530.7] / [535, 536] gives -3.00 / 16.52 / 15.04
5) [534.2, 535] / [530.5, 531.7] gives -2.98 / 14.51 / 16.48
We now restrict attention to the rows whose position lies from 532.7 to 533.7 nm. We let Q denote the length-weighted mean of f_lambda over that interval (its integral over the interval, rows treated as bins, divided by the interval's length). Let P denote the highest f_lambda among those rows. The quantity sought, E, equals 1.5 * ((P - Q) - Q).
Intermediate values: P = 15.24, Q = 14.5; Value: -20.72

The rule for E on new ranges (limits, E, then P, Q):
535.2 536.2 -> -21.52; 15.04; 14.7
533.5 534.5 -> -20.50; 14.1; 13.9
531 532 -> -19.63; 14.01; 13.5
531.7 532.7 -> -20.34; 14.97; 14.3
